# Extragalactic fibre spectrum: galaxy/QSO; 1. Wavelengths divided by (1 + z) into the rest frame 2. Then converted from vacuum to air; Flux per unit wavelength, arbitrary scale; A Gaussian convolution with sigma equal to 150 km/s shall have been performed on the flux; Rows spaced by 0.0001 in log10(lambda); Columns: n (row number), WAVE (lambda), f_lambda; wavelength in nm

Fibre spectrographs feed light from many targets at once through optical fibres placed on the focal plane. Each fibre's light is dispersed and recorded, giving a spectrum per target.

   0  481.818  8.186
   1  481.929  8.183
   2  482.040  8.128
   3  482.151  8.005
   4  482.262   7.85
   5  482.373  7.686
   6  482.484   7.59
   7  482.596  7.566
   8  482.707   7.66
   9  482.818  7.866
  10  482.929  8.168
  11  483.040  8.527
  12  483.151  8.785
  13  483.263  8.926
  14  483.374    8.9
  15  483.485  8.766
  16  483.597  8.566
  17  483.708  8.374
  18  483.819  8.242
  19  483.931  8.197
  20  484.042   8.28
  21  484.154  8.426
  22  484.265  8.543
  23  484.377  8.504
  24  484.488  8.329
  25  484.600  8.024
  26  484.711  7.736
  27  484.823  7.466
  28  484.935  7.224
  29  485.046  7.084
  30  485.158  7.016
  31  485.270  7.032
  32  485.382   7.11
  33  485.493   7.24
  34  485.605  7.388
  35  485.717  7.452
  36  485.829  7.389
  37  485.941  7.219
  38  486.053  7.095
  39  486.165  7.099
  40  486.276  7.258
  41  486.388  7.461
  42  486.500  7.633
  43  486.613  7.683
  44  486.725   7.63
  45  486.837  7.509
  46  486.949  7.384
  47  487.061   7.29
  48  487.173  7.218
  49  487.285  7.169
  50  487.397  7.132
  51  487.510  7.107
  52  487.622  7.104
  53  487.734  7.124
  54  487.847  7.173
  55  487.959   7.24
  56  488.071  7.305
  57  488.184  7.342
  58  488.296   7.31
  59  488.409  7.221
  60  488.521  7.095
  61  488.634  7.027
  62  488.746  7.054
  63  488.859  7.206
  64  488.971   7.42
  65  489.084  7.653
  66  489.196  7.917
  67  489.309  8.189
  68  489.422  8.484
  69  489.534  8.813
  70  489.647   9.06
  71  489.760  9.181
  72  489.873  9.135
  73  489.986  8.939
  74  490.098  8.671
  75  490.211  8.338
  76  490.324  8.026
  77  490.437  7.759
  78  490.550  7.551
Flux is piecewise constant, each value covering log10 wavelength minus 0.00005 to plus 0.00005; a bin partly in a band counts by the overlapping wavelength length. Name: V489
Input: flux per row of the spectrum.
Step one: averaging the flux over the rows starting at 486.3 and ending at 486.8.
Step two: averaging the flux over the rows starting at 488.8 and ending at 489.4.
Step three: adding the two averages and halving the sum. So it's 7.6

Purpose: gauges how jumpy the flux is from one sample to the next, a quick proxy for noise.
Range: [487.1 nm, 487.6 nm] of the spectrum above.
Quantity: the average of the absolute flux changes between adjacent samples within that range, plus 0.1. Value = 0.14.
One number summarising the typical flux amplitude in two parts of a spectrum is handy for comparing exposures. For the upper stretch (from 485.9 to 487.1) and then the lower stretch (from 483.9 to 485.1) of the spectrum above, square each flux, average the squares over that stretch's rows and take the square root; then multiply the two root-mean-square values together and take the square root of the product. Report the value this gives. 7.69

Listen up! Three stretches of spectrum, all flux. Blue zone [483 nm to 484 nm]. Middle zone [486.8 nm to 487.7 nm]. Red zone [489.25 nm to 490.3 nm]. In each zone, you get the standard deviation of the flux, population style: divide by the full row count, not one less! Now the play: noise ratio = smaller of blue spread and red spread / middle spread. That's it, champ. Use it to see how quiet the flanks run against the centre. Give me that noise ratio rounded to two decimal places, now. 1.90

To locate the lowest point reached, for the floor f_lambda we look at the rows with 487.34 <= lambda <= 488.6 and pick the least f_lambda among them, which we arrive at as 7.095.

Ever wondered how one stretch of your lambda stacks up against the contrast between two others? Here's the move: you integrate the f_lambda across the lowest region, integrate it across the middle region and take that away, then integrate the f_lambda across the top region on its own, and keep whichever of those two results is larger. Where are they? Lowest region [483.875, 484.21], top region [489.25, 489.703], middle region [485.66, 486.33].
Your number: 3.9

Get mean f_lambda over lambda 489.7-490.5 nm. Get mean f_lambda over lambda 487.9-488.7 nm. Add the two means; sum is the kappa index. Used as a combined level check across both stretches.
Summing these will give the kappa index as 15.8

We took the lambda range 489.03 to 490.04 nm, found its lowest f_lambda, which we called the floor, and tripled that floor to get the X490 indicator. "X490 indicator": 23.0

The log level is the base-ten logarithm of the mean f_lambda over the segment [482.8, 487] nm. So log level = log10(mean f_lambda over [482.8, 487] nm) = 0.894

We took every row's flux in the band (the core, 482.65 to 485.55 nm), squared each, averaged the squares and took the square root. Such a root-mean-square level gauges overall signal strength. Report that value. 8.1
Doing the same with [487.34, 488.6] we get 7.2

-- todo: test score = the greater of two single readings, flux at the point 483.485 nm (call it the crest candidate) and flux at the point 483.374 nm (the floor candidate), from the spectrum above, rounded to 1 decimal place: 8.9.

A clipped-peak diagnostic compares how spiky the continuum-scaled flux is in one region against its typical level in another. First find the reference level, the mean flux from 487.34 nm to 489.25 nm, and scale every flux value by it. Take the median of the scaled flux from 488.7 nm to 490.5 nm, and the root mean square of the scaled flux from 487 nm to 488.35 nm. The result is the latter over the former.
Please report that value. 0.87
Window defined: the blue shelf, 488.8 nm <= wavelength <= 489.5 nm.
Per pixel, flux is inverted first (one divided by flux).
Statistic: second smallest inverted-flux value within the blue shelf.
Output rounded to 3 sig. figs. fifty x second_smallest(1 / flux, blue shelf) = 6.11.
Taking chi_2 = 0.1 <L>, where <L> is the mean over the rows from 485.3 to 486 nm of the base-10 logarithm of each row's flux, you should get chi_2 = 0.086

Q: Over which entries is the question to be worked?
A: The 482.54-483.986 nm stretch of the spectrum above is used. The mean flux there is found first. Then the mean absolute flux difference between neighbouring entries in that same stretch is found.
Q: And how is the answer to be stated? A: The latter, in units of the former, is 0.021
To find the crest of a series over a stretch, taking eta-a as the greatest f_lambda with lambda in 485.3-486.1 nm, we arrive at 7.452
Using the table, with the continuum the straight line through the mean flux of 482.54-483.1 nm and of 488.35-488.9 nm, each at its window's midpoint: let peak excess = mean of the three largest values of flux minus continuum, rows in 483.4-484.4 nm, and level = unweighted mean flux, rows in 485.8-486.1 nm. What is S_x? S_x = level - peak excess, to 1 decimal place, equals 6.4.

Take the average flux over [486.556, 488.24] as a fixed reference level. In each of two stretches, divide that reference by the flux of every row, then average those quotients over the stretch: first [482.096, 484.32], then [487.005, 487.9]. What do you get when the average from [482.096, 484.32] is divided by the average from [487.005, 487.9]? 0.87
